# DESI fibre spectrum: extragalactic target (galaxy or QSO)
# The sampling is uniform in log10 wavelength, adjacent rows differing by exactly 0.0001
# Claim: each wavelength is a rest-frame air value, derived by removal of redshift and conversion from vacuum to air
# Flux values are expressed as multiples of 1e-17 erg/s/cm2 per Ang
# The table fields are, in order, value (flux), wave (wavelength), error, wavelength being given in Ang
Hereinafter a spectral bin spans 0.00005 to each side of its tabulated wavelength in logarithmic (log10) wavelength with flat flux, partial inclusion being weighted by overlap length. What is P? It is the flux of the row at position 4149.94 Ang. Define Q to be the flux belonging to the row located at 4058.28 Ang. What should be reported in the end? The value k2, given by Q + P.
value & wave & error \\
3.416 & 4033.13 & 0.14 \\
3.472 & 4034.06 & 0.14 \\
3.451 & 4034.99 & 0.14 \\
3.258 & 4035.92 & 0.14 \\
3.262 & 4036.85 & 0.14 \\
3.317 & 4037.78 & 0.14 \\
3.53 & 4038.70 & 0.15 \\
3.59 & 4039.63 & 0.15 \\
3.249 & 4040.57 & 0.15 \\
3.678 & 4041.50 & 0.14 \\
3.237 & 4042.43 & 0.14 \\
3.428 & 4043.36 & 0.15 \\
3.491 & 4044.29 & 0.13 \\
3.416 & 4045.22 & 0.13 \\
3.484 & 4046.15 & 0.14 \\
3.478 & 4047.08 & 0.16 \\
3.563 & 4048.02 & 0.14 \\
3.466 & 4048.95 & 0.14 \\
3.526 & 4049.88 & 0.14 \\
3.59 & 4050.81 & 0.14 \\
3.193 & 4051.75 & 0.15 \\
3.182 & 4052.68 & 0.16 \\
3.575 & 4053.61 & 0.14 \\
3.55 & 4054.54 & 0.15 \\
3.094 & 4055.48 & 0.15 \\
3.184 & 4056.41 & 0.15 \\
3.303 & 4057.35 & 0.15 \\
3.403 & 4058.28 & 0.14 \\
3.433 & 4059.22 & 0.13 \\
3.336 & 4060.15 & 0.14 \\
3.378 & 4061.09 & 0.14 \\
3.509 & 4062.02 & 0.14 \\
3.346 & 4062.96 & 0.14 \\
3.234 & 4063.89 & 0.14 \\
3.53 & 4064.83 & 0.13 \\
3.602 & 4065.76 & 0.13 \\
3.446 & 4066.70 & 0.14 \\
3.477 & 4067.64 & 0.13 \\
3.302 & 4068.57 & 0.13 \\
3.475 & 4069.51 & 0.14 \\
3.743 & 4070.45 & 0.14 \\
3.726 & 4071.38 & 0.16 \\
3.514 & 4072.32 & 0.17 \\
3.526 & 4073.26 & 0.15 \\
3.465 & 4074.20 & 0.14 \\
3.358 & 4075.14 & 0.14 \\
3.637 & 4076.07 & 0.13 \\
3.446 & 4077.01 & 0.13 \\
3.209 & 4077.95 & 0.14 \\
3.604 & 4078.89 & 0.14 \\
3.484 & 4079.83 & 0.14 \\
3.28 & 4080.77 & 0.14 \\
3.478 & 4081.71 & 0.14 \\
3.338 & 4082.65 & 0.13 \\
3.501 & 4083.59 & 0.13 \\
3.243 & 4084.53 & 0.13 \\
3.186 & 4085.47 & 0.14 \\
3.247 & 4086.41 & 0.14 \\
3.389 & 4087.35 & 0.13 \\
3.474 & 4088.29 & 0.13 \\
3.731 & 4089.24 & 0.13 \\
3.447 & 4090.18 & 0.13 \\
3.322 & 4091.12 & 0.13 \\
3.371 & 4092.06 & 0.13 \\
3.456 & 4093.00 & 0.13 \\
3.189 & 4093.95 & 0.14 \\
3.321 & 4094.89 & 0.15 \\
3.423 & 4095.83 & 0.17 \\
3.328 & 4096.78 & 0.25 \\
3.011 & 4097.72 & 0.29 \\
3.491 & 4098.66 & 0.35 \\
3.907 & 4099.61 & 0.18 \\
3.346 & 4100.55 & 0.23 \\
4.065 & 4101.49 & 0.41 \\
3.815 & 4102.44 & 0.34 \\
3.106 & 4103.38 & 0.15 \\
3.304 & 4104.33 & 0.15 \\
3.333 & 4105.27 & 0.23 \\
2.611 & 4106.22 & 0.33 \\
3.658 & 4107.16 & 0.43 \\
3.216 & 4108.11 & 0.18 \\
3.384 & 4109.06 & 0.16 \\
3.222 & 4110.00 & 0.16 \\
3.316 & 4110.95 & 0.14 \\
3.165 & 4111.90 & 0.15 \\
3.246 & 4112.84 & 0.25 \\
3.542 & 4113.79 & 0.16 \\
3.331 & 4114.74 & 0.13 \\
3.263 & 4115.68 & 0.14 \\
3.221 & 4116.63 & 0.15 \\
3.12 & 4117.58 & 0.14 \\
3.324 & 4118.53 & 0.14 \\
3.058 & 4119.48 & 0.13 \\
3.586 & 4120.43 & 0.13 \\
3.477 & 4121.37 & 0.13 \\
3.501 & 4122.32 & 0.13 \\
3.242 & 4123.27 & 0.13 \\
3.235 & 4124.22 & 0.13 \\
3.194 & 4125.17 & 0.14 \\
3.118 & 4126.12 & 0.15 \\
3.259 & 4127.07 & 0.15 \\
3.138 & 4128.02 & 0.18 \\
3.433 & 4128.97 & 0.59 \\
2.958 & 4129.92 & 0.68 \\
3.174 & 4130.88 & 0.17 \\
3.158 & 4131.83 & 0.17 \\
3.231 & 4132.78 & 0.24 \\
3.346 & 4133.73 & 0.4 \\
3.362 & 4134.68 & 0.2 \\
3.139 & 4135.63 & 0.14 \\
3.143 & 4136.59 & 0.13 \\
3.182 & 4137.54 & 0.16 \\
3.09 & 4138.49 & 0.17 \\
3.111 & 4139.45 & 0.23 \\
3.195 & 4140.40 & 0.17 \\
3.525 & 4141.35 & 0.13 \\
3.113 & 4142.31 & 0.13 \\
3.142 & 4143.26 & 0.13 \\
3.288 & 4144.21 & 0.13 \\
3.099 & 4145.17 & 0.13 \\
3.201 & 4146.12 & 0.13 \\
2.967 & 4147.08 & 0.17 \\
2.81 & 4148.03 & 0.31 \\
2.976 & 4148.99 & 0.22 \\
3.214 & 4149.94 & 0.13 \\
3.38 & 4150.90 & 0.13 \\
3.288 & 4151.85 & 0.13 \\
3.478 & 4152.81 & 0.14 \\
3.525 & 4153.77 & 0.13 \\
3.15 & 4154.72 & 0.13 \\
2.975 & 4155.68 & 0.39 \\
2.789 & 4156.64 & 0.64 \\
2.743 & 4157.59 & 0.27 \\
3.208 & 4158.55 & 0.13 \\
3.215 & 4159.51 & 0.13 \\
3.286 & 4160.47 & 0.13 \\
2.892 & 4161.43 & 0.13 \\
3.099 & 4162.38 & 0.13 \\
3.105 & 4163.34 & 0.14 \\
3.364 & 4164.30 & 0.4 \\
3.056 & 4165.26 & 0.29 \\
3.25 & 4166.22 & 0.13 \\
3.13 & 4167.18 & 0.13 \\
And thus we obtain 6.62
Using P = 3.214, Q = 3.403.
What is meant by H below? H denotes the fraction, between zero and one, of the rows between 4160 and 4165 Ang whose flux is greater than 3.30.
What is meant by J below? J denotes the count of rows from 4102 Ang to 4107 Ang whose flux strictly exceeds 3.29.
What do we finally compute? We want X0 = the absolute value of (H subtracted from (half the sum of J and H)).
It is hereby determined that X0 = 1.40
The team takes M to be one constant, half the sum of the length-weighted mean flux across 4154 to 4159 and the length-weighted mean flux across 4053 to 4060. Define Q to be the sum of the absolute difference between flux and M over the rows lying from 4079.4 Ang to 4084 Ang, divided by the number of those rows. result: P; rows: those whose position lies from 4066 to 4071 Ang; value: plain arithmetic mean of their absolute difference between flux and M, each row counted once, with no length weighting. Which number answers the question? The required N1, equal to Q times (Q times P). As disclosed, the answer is 0.017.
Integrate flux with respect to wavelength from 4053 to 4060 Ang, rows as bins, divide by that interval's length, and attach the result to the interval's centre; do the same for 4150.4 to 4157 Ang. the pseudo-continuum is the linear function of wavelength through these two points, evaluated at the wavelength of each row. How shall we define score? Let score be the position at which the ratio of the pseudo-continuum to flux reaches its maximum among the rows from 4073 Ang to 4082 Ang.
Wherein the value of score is 4077.95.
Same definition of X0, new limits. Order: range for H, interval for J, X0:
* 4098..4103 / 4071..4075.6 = 2.00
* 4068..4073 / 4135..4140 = 0.50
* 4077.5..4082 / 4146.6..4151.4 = 0.20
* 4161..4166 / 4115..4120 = 0.40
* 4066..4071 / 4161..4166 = 0.00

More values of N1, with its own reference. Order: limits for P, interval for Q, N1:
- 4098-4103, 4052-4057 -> 0.016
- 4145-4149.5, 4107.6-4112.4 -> 0.001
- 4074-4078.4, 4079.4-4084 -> 0.013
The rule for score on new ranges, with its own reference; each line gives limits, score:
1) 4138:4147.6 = 4147.08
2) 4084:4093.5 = 4085.47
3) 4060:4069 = 4063.89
